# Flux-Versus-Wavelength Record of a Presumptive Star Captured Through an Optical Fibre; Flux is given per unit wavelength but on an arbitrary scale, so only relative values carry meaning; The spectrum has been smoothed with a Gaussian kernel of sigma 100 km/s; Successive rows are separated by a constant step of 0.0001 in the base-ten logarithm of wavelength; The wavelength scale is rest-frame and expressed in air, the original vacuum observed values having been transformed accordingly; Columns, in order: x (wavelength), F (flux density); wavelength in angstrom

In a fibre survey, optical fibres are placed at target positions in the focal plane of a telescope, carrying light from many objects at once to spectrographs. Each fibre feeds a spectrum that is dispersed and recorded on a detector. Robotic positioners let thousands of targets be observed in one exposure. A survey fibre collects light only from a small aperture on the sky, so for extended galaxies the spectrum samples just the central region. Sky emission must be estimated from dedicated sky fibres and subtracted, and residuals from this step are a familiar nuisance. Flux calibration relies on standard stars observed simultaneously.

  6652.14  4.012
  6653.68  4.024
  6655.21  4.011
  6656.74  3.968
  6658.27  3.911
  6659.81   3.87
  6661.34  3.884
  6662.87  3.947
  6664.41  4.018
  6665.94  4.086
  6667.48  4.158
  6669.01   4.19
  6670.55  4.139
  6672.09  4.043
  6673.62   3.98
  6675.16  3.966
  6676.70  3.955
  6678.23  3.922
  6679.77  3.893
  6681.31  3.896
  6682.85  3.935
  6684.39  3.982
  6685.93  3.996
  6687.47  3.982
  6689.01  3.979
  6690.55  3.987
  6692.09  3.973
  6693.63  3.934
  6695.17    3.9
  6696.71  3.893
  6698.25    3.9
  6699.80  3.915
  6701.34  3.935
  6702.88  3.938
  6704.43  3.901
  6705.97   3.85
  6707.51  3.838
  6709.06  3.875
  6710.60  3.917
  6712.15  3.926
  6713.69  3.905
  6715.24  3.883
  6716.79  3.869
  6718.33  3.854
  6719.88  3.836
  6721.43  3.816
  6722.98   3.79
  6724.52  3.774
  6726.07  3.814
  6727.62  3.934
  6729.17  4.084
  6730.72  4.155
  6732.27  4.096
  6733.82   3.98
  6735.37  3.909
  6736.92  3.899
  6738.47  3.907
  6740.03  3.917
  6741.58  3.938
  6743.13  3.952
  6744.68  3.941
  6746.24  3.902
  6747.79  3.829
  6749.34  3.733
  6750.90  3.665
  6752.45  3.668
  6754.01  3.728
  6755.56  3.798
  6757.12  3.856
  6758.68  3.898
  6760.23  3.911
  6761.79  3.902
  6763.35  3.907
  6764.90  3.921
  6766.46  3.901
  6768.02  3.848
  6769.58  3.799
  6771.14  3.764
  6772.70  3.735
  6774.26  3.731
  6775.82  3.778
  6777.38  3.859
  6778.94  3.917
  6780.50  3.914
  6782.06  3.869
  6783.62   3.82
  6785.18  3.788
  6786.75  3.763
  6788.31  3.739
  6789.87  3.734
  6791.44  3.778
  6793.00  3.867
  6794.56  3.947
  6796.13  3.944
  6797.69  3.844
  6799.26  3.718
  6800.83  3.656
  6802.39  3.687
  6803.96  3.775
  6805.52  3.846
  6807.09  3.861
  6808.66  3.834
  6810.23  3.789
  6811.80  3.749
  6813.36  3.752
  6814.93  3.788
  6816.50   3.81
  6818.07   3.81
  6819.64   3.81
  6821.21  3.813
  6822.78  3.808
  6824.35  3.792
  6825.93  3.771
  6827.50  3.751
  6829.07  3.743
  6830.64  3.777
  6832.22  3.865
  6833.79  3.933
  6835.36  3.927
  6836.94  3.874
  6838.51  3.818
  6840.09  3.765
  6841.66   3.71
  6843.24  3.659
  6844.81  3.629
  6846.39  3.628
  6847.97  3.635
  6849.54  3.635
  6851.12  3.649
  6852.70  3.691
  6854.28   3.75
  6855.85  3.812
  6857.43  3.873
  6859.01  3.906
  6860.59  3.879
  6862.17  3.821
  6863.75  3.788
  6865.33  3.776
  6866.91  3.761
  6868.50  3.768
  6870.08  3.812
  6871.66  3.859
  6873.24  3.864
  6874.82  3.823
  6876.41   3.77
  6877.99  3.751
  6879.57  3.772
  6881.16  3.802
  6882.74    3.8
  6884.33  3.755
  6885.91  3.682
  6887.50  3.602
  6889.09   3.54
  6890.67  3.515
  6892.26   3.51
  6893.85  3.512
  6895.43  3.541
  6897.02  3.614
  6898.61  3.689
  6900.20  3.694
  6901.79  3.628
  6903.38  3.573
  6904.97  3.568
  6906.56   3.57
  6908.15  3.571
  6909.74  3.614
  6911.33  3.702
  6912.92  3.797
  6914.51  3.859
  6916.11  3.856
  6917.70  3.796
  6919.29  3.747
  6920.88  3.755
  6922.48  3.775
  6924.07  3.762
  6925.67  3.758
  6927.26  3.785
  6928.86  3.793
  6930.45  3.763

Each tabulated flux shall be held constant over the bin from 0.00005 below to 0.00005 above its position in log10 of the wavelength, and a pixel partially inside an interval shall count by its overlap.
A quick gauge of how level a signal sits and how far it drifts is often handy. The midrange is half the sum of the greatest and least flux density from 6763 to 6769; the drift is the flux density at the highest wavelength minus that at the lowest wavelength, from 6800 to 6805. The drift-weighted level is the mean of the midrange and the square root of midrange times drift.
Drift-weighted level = 2.28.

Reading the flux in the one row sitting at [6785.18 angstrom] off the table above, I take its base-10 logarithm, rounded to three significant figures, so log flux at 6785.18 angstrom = 0.578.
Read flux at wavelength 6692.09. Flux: 3.973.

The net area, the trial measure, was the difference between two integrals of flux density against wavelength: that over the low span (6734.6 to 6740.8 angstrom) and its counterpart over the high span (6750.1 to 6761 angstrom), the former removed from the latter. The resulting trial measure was 17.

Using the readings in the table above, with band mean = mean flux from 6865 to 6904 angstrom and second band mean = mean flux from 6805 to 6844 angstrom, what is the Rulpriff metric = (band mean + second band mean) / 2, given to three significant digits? 3.75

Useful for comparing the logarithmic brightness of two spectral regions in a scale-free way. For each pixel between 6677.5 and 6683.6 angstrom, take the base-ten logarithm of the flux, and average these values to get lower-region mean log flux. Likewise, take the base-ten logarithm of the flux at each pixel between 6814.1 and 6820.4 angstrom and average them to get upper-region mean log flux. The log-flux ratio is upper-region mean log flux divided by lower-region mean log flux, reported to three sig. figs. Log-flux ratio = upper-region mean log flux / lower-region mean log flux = 0.980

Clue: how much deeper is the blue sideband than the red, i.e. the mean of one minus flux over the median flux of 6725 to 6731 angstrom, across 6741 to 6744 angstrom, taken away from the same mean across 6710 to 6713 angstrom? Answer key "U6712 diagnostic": 0.006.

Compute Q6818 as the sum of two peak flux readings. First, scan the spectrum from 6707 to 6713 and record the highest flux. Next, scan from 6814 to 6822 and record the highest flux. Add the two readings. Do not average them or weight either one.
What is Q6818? 7.74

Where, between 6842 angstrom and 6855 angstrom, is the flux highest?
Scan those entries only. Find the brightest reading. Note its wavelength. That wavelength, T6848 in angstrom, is 6854.28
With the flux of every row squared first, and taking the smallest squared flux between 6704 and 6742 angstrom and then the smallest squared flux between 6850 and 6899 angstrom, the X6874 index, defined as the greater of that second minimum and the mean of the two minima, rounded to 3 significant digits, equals 13.3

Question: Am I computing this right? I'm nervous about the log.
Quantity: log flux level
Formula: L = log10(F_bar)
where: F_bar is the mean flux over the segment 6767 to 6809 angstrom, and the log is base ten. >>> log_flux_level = 0.581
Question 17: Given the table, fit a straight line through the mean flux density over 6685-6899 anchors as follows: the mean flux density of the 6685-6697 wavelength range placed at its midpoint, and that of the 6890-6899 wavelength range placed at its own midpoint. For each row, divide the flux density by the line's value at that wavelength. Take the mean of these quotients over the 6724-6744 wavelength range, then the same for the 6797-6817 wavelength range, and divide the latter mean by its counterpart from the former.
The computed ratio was 0.99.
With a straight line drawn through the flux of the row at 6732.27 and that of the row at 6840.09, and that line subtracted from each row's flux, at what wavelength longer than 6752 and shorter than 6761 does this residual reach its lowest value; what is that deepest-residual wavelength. 6752.45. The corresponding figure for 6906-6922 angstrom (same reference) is 6906.56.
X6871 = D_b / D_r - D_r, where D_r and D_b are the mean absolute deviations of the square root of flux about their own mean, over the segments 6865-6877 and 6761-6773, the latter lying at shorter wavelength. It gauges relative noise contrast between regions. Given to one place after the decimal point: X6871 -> 1.7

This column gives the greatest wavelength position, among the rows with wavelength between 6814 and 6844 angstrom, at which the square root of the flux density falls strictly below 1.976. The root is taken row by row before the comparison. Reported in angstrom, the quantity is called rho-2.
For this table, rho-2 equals 6843.24 angstrom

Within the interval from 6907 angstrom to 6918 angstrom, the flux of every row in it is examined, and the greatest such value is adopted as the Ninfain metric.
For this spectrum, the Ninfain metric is 3.859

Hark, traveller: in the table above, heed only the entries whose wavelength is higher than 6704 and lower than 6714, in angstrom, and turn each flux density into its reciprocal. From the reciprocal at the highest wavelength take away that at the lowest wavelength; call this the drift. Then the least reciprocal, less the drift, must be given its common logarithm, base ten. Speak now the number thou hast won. -0.594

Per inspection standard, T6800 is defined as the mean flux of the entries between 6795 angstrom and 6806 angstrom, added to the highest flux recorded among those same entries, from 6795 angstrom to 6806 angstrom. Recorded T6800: 7.73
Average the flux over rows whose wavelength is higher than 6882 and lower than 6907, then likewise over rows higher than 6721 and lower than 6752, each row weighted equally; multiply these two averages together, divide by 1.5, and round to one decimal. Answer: 9.4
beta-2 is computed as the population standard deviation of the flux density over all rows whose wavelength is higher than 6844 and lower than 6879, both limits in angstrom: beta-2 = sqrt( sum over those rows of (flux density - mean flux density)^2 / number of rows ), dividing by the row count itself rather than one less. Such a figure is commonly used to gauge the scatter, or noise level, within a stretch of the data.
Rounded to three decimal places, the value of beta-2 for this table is 0.087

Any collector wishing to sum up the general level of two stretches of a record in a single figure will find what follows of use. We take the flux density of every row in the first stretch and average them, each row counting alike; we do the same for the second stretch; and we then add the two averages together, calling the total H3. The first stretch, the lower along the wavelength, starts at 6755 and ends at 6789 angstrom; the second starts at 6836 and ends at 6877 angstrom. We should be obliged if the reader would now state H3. 7.60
